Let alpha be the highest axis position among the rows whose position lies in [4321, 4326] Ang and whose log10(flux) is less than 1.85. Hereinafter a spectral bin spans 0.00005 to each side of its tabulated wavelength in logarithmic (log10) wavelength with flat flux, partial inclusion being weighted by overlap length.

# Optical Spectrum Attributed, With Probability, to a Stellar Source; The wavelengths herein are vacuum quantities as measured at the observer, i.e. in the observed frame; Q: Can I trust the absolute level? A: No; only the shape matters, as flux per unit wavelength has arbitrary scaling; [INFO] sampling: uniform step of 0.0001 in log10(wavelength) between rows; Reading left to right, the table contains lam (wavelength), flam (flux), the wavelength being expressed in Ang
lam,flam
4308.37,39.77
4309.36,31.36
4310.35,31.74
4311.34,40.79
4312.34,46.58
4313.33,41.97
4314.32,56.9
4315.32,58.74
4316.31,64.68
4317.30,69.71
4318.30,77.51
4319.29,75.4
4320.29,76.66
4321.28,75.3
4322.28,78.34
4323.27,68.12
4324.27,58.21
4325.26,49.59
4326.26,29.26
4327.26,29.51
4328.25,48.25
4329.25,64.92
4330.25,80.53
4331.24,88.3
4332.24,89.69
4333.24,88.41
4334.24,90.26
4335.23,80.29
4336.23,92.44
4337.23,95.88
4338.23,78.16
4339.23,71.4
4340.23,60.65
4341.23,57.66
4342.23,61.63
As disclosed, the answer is 4325.26 Ang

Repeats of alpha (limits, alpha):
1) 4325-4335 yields 4329.25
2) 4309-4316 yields 4315.32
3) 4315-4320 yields 4317.30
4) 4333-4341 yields 4340.23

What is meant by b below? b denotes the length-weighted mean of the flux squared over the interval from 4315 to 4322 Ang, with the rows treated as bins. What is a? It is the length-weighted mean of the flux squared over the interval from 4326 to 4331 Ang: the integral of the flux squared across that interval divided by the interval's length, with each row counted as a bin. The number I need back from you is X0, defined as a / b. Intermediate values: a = 3304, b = 5180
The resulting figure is 0.6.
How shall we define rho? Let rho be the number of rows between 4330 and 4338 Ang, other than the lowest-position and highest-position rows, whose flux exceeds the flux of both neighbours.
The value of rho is 2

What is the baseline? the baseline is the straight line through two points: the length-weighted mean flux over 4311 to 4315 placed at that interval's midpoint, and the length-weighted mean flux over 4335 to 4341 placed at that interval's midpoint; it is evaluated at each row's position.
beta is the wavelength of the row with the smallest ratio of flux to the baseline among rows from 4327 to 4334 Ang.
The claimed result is 4327.26 Ang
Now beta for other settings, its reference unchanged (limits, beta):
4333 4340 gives 4339.23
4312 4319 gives 4313.33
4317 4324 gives 4323.27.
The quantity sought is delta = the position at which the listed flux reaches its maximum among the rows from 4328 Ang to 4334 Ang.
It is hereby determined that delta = 4332.24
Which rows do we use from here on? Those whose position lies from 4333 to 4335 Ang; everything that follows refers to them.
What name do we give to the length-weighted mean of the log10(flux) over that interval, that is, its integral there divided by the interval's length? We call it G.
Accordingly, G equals 1.95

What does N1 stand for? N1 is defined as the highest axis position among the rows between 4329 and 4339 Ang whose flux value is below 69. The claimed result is 4329.25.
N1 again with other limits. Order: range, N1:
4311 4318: 4316.31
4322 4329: 4328.25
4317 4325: 4324.27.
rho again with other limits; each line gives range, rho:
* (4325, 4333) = 0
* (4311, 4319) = 1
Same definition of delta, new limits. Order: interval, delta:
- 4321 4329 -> 4322.28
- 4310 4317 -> 4316.31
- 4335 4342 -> 4337.23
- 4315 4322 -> 4318.30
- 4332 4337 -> 4336.23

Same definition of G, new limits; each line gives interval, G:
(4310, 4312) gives 1.57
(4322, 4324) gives 1.85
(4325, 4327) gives 1.55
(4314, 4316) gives 1.76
